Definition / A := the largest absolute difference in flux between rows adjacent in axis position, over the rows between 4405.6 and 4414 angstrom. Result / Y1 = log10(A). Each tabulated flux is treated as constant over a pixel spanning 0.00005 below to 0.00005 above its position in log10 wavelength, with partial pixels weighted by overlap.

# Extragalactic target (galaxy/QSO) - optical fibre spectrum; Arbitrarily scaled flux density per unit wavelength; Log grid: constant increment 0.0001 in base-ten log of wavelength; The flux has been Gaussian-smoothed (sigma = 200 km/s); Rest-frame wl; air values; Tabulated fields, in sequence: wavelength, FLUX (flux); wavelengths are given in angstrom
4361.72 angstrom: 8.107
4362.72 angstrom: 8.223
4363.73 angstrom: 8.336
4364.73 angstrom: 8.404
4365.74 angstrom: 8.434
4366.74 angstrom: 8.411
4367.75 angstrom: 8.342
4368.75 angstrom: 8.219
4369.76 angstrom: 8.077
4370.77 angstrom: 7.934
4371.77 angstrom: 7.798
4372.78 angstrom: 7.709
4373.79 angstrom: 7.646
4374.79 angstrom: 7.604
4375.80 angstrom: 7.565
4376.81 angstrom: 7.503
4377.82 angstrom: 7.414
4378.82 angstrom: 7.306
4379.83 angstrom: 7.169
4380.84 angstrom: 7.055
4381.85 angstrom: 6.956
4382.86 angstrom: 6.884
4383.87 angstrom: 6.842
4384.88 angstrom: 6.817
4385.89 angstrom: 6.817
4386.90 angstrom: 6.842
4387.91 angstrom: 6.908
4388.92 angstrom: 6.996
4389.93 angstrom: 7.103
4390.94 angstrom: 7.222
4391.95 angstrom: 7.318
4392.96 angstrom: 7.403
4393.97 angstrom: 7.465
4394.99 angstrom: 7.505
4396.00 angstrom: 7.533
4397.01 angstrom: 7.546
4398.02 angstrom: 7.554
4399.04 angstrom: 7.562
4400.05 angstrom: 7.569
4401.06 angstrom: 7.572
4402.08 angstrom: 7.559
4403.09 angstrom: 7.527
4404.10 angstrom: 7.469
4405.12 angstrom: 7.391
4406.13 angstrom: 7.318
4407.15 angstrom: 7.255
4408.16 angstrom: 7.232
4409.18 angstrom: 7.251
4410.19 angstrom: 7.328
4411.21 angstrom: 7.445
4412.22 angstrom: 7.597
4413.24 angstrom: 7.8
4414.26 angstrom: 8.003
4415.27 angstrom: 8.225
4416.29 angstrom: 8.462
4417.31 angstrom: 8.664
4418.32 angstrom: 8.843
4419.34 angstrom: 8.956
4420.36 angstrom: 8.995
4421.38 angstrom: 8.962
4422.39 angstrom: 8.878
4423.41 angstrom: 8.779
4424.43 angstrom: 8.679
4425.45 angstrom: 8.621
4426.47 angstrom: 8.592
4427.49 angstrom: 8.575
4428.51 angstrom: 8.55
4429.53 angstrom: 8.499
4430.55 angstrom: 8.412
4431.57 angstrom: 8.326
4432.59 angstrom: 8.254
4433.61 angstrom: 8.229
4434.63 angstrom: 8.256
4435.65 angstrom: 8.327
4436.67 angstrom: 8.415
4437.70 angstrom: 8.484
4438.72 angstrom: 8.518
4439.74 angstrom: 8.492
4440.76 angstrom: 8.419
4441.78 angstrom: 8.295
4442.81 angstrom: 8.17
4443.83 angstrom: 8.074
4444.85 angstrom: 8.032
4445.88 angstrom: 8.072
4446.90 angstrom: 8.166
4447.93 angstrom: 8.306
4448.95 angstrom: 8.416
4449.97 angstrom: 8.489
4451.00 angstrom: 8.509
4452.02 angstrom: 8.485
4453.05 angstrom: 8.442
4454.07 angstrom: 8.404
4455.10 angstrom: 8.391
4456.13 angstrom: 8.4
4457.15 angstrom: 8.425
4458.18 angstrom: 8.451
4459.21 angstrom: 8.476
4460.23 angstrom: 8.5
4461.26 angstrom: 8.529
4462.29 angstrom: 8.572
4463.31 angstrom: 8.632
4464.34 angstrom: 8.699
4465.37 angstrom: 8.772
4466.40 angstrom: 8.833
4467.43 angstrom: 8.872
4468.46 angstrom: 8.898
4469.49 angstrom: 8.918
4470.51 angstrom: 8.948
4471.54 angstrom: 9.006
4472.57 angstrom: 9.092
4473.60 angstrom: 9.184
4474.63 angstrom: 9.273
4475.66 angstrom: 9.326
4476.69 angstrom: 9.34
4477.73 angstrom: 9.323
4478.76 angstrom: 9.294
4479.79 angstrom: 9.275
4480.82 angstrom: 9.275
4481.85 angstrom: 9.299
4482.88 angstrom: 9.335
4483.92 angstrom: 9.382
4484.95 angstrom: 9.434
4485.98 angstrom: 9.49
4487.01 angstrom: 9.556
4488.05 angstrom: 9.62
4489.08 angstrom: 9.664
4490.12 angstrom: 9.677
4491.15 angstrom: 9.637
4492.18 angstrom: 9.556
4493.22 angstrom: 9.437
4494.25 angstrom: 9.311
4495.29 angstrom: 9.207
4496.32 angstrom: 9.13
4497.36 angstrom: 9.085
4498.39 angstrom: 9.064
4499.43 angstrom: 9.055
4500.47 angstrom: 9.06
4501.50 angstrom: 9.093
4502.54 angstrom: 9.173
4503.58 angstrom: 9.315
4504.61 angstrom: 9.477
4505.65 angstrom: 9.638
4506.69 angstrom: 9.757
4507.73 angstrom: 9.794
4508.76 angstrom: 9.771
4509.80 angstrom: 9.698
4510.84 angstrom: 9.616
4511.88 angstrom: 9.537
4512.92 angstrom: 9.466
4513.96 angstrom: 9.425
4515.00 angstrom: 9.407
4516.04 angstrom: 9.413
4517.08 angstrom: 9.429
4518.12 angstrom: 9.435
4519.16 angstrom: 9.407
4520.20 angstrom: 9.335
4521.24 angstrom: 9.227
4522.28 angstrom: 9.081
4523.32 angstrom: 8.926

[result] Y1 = -0.69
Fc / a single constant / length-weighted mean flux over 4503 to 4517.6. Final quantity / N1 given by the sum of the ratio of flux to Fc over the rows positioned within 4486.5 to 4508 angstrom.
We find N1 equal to 20.7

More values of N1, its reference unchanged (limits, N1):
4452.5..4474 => 19.1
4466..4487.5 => 20.2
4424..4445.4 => 18.5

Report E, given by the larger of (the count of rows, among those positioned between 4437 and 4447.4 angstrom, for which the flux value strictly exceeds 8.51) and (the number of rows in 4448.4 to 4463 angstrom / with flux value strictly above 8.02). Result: 14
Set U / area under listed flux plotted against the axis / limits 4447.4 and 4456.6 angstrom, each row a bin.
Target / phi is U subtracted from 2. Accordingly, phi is -75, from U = 77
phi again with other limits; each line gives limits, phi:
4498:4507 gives -82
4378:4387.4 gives -64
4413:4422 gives -75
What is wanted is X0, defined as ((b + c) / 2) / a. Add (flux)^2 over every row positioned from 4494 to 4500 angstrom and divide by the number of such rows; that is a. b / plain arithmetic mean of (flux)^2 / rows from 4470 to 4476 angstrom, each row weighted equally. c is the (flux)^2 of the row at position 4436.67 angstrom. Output 0.92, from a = 84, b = 84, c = 71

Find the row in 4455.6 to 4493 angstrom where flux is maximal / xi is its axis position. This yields 4490.12 angstrom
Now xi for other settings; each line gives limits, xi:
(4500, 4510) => 4507.73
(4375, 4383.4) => 4375.80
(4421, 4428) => 4421.38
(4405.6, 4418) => 4417.31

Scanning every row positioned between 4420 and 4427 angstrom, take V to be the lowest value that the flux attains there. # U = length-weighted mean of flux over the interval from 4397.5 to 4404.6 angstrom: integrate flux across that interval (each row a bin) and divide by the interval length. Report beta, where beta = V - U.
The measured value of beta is 1.0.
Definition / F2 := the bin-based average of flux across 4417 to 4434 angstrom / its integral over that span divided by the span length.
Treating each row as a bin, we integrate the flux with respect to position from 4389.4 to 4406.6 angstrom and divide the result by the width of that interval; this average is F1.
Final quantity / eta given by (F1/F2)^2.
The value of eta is 0.74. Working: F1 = 7.4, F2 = 8.6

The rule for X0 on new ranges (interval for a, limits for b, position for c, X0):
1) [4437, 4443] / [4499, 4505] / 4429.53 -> 1.11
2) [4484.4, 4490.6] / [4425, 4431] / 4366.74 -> 0.78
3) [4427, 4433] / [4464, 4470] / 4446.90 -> 1.02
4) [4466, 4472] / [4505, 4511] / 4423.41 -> 1.08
